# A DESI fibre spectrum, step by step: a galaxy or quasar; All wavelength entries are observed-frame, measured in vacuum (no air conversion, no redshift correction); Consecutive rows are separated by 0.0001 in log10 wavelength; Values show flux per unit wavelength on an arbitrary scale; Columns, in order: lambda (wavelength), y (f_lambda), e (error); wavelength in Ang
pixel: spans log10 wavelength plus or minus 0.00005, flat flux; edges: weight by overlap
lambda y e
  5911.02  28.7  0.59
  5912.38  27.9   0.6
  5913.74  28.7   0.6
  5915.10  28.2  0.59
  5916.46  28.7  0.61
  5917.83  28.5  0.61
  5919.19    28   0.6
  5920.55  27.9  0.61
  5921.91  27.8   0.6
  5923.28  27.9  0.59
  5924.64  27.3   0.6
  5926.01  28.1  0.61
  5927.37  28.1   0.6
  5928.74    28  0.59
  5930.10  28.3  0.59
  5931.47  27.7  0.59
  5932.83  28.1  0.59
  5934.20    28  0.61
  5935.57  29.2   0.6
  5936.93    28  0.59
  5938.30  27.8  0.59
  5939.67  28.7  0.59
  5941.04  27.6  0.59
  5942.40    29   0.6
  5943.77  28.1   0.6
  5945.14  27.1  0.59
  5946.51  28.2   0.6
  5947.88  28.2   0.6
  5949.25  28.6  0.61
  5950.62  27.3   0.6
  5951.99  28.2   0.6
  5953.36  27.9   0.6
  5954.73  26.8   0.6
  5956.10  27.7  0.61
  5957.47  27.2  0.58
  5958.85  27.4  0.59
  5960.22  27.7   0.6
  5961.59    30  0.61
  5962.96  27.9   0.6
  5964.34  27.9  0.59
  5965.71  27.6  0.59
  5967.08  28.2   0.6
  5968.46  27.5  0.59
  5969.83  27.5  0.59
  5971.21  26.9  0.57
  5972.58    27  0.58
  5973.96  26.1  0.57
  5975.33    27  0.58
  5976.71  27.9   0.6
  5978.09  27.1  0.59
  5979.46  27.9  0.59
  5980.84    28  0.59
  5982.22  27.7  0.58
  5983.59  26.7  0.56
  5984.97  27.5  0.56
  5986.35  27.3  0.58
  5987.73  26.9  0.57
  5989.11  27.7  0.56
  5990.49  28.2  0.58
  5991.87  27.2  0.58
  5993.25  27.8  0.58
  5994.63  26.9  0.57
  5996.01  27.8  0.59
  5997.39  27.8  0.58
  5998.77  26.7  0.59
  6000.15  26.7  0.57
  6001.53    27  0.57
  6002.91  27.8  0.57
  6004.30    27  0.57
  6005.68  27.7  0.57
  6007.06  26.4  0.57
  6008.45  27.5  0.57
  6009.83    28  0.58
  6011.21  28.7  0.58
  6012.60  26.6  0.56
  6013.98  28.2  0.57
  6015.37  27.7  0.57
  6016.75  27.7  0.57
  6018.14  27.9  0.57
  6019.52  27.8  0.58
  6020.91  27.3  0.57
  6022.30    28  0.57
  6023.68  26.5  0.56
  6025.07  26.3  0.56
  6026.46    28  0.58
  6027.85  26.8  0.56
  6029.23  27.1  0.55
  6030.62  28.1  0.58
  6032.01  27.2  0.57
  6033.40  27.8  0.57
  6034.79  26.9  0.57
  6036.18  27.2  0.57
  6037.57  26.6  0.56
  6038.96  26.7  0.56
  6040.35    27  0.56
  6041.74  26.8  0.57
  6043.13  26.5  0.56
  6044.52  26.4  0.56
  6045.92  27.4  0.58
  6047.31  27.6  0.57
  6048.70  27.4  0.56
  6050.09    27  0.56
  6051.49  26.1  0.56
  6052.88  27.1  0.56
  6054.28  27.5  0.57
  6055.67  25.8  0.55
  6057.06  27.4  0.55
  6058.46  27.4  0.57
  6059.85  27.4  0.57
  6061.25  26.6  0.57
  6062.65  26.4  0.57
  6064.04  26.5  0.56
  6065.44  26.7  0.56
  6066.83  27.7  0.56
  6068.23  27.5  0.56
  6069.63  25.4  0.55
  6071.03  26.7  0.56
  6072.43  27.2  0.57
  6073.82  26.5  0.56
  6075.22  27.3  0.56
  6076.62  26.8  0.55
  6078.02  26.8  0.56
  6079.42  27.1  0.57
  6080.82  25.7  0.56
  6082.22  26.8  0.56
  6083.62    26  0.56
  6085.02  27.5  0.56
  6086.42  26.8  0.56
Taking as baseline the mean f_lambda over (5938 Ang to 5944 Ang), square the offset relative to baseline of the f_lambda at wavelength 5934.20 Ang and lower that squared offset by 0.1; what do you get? 0.0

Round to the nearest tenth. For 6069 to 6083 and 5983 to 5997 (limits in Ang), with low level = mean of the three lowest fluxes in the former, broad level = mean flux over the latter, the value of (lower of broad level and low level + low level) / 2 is 25.9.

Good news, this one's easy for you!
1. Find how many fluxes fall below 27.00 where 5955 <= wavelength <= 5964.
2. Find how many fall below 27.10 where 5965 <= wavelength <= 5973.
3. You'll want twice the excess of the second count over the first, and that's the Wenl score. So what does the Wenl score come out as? 4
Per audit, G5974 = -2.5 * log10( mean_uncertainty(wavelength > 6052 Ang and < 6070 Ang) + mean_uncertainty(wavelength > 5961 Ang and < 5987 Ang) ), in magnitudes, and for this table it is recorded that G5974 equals -0.149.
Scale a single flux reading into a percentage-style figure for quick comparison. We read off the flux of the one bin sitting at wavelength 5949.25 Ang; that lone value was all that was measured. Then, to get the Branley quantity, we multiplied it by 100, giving 2860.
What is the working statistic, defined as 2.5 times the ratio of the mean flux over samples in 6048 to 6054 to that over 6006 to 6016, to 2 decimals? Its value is 2.44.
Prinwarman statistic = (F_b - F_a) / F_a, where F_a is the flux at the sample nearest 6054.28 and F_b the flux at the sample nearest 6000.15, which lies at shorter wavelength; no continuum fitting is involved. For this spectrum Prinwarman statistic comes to -0.029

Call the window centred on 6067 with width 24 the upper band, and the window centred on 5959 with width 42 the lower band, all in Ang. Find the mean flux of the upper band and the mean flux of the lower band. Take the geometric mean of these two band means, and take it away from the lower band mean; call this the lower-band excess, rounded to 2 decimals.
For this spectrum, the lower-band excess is 0.46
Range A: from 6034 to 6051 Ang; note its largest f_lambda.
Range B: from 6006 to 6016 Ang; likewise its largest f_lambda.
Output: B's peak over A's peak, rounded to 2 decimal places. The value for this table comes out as 1.04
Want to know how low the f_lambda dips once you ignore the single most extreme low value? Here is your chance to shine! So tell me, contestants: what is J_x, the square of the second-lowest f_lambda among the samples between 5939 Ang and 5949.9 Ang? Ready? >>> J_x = 762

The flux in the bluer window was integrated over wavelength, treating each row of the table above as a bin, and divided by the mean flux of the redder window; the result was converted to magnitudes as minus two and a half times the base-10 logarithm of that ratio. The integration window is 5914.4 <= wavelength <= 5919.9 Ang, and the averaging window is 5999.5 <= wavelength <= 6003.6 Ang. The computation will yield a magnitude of -1.9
